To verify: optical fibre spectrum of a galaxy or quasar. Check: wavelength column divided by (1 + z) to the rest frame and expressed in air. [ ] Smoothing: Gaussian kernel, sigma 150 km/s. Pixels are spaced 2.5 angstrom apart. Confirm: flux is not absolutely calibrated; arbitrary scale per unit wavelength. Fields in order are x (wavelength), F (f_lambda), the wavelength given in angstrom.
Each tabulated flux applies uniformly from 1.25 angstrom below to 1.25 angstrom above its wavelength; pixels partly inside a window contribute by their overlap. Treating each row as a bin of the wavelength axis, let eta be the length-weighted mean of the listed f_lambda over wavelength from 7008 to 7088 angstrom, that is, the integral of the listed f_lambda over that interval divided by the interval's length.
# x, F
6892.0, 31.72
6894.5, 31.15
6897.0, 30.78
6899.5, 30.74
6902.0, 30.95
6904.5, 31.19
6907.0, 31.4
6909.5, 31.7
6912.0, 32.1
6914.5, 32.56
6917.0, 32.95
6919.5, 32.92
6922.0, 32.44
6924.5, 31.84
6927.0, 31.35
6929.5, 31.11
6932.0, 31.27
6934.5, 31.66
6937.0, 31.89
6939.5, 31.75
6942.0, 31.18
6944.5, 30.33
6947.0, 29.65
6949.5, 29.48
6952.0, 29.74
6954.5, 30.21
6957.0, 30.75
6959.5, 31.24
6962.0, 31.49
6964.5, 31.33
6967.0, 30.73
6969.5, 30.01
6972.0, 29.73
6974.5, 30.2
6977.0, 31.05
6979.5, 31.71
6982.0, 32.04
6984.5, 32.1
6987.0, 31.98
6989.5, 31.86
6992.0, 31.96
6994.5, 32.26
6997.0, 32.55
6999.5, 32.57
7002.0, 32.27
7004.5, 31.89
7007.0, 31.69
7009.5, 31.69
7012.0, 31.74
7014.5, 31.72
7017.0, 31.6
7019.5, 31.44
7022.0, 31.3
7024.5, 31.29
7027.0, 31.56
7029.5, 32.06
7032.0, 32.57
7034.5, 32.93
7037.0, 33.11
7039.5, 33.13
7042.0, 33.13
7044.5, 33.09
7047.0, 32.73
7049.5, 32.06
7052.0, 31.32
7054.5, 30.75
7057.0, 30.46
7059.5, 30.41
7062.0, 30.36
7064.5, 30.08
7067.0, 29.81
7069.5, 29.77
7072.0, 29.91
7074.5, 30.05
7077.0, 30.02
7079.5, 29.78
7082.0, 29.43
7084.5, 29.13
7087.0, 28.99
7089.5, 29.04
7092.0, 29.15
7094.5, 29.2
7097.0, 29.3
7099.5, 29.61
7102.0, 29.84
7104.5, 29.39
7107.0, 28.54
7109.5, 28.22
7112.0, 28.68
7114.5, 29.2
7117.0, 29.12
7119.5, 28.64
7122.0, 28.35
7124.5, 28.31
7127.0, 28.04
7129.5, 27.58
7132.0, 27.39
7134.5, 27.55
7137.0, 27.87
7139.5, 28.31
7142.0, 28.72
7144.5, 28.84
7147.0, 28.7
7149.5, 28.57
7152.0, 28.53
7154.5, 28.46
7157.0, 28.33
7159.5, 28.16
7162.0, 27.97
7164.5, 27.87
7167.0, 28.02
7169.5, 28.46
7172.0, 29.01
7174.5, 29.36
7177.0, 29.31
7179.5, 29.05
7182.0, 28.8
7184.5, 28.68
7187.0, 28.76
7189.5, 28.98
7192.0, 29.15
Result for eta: 31.2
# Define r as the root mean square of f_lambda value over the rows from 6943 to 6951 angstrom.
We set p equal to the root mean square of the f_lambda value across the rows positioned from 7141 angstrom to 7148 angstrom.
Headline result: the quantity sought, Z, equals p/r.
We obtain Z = 0.96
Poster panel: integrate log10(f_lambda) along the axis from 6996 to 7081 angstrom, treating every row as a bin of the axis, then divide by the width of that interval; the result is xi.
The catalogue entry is 1.50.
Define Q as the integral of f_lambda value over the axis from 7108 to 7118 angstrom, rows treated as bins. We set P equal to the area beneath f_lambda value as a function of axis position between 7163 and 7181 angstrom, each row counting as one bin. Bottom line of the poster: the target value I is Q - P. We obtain -229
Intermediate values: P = 517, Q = 288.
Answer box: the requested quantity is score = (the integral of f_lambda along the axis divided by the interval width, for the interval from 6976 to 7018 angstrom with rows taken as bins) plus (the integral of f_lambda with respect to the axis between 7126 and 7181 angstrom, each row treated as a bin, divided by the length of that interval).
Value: 60.3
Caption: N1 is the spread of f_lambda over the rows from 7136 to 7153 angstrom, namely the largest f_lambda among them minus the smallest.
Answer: 1.0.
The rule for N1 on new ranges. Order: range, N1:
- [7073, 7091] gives 1.1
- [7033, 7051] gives 1.1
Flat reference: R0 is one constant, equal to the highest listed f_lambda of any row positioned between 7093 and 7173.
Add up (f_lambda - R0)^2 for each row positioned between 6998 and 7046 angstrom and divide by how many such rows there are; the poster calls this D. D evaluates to 5.75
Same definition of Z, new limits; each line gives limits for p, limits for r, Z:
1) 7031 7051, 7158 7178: 1.15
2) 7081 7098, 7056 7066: 0.96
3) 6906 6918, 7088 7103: 1.09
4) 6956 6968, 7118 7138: 1.11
